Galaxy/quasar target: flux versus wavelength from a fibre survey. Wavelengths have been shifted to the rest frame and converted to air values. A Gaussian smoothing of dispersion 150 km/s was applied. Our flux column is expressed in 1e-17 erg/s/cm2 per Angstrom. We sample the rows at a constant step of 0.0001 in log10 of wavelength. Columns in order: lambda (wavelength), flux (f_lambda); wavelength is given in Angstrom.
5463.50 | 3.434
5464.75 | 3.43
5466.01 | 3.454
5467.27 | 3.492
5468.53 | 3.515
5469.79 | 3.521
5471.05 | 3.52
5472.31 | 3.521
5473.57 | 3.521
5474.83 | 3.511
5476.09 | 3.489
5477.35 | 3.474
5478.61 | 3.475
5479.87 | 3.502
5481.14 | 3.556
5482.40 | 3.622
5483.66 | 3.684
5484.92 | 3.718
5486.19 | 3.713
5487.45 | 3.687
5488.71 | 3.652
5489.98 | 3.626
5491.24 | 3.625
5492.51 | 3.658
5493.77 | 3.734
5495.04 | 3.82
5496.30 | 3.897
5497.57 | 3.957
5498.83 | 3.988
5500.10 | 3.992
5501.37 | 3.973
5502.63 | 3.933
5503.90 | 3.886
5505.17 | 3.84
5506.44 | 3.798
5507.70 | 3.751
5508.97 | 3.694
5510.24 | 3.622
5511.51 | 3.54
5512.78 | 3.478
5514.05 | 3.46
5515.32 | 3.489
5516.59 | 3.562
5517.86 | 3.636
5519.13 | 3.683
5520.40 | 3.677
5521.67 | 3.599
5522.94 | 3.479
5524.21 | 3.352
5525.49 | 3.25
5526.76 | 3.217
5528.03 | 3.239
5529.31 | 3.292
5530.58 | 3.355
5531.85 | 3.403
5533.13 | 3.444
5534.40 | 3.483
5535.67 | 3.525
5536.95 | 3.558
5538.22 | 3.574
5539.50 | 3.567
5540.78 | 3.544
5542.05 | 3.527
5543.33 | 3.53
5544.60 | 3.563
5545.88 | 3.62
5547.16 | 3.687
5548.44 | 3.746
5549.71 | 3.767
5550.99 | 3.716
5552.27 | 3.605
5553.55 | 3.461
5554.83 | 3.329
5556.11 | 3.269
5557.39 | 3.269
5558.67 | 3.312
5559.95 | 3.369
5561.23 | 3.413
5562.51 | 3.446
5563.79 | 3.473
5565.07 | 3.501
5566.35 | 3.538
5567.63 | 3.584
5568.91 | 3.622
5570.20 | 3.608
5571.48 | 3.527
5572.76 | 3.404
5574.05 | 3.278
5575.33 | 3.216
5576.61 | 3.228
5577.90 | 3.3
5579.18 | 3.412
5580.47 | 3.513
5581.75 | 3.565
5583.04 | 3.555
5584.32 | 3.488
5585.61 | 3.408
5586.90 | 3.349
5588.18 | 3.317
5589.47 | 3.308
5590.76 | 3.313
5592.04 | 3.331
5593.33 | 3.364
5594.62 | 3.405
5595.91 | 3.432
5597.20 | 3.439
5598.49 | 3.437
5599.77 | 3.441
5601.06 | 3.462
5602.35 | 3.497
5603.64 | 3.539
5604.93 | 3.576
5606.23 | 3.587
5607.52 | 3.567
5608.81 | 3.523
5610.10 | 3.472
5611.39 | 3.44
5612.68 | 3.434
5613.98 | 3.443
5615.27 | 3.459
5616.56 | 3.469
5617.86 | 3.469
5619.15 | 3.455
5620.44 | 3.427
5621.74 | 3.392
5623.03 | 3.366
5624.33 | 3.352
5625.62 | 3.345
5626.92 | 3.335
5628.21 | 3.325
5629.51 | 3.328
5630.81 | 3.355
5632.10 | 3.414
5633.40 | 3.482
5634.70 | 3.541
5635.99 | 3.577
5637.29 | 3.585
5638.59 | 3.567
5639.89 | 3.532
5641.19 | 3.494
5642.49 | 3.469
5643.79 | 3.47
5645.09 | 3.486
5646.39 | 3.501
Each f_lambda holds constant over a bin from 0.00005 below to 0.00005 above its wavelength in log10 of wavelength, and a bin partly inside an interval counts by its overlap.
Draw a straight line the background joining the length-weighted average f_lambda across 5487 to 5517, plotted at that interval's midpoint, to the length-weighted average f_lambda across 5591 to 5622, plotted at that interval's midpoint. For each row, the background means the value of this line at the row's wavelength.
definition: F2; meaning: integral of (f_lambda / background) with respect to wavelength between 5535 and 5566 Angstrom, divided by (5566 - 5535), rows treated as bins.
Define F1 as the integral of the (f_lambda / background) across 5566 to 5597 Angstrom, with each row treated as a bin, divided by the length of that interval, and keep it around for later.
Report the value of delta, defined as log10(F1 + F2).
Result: 0.2886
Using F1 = 0.969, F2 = 0.97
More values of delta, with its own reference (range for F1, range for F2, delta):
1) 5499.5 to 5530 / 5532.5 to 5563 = 0.2886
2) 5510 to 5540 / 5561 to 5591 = 0.2822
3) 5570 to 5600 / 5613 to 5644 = 0.2964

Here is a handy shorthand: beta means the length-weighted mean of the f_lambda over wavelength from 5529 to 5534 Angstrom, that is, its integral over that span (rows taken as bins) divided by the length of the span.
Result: 3.39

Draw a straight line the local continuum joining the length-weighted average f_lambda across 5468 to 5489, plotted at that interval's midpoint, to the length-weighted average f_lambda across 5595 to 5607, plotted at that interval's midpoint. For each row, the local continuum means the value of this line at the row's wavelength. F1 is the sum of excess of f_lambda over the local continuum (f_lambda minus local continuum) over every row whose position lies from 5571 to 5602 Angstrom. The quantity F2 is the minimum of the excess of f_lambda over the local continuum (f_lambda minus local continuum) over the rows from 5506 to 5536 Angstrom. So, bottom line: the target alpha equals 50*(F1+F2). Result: -139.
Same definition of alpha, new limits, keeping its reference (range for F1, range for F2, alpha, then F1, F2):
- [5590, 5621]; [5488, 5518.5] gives -37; -0.66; -0.09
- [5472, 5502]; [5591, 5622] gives 135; 2.87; -0.16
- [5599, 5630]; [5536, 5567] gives -52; -0.79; -0.25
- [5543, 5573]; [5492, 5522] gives -6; -0.04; -0.09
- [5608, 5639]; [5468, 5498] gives -45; -0.80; -0.10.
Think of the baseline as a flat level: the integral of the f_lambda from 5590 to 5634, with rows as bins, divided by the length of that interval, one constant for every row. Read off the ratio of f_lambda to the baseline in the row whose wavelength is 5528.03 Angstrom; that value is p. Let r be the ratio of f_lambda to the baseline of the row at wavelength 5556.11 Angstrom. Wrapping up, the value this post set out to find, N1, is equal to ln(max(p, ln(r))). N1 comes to -0.058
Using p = 0.94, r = 0.953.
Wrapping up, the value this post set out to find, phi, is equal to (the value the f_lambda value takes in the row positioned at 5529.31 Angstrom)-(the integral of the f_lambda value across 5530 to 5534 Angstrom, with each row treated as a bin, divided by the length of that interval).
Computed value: -0.1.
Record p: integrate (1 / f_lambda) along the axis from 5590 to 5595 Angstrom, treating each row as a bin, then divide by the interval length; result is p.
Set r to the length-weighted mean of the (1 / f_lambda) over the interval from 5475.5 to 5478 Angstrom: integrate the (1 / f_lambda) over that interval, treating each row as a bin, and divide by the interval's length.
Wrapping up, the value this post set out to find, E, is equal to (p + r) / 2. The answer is 0.293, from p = 0.299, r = 0.288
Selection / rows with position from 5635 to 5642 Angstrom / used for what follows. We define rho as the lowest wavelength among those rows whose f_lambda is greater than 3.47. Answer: 5635.99 Angstrom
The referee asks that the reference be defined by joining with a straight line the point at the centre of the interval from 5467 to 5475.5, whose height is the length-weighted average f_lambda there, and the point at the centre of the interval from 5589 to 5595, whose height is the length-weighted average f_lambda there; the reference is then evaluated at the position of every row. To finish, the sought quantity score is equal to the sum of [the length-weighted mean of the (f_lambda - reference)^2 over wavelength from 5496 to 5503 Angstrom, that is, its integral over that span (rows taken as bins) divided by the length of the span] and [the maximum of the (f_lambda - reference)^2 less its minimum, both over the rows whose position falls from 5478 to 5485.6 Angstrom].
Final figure 0.29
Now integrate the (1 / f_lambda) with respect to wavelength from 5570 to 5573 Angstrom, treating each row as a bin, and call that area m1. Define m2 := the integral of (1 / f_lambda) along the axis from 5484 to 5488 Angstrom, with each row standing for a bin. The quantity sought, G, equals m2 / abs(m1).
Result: 1.3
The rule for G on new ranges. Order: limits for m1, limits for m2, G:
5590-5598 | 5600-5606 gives 0.7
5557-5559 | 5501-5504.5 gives 1.5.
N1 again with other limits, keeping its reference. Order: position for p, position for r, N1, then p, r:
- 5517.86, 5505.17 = 0.058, 1.06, 1.119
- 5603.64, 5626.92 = 0.031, 1.03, 0.972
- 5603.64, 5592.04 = 0.031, 1.03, 0.971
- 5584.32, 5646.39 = 0.016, 1.02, 1.020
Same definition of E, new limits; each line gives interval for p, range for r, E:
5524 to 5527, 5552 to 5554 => 0.294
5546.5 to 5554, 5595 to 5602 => 0.282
